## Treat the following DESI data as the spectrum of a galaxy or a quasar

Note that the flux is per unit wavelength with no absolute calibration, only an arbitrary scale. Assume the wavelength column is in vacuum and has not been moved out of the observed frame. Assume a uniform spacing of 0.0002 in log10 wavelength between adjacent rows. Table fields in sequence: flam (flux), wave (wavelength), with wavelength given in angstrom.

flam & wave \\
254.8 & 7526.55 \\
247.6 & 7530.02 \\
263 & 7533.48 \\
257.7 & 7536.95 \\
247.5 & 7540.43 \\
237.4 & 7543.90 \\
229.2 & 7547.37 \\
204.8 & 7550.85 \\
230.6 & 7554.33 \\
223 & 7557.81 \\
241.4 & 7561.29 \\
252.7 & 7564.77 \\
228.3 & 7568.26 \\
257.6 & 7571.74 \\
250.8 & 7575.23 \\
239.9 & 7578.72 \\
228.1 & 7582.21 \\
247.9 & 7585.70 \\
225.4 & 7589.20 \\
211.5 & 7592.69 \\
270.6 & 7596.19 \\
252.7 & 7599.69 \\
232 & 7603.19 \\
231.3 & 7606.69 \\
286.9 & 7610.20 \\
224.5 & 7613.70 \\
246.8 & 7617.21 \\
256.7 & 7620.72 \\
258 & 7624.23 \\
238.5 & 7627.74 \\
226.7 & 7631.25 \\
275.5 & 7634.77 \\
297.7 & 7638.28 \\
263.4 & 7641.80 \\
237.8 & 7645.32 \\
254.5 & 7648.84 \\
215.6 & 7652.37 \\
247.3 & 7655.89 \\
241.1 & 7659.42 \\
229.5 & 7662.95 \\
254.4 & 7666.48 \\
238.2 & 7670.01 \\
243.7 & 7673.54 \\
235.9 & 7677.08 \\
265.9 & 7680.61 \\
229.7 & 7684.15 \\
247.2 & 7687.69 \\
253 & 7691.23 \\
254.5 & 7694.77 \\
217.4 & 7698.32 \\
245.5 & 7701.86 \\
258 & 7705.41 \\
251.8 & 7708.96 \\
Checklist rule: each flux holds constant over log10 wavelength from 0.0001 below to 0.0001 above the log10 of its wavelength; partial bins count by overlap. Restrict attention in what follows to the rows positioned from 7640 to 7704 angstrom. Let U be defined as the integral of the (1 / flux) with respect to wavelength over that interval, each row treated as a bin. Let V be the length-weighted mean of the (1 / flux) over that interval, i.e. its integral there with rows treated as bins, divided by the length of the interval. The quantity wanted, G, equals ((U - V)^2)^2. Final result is 0.0046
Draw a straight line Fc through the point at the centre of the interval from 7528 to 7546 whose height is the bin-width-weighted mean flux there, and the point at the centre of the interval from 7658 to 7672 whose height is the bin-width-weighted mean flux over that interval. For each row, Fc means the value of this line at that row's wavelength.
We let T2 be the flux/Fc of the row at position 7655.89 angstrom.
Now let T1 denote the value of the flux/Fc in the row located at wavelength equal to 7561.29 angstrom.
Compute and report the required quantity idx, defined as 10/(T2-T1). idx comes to 190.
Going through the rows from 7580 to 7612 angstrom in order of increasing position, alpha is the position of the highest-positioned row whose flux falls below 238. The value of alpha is 7606.69 angstrom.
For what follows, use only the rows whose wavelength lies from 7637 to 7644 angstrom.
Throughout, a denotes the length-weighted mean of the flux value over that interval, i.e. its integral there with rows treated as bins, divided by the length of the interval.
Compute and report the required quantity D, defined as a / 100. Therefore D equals 2.77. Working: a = 277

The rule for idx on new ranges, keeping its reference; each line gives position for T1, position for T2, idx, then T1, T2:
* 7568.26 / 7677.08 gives 160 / 0.92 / 0.98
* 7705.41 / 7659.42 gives -117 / 1.08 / 1.00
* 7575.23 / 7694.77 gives 189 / 1.01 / 1.07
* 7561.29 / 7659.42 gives 358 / 0.97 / 1.00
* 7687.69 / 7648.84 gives 559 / 1.03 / 1.05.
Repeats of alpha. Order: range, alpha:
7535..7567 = 7557.81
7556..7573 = 7568.26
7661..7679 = 7677.08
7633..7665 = 7662.95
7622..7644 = 7631.25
